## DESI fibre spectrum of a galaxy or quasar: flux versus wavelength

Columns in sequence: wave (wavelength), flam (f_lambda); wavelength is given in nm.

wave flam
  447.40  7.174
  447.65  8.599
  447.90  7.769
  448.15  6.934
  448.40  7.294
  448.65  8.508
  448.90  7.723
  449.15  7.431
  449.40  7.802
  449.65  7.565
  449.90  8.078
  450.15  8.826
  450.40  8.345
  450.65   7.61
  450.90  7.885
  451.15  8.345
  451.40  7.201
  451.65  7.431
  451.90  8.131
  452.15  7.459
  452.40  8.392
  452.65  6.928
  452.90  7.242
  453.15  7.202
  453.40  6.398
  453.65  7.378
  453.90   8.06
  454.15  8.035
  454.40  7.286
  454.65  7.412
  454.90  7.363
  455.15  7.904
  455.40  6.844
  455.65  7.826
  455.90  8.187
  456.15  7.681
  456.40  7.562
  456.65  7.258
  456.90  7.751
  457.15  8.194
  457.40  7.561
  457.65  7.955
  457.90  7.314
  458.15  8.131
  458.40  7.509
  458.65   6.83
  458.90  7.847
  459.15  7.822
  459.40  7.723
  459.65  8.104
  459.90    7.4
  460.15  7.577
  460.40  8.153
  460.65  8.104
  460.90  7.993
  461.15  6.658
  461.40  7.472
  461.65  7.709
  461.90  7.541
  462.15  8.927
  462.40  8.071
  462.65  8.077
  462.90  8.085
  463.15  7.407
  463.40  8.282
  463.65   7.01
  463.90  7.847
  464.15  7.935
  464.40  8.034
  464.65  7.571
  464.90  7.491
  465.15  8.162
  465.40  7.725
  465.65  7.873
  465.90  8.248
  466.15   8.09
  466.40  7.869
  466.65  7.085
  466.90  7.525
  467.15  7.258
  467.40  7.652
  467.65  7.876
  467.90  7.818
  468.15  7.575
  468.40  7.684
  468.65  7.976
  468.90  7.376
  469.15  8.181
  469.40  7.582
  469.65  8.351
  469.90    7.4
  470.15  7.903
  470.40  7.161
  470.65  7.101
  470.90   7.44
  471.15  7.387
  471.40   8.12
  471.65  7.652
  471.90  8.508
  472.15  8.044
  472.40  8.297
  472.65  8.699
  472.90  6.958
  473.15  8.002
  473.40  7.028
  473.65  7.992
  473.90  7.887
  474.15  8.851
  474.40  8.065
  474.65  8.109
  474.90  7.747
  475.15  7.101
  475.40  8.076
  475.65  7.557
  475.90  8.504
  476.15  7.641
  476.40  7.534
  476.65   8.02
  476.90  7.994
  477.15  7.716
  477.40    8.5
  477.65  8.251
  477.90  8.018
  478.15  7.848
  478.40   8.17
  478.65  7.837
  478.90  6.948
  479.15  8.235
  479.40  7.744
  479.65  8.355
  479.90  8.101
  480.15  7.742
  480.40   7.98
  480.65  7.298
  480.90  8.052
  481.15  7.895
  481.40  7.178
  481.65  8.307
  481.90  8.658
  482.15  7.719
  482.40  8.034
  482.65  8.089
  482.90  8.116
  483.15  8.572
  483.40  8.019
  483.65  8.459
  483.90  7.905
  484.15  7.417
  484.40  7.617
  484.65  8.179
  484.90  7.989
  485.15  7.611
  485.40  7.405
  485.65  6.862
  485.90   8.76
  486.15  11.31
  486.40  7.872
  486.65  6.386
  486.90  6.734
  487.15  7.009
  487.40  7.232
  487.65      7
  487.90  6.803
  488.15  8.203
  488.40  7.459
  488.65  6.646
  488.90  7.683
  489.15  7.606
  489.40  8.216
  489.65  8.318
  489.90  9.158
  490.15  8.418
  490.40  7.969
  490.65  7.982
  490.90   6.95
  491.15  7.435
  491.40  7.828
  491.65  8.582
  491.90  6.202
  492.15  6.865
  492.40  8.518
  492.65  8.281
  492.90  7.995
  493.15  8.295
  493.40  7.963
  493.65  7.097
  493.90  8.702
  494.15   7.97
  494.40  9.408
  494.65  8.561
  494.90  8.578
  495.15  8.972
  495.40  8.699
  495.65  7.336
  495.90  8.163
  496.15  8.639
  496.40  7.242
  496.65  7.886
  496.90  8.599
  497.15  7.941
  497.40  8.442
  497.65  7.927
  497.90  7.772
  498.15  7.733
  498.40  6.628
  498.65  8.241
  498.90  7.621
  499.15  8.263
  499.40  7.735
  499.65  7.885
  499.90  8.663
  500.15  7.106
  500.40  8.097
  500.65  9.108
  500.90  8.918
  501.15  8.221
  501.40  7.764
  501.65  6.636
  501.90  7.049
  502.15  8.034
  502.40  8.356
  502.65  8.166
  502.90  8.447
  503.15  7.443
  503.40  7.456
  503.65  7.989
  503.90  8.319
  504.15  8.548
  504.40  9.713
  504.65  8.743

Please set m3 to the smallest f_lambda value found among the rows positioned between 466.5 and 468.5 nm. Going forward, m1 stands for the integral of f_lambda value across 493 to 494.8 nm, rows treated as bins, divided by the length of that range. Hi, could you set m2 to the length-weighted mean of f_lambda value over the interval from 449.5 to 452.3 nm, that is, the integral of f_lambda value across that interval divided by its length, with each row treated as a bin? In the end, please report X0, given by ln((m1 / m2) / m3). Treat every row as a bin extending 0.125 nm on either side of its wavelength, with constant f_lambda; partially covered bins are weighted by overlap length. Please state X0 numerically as -1.91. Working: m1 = 8.29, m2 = 7.90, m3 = 7.085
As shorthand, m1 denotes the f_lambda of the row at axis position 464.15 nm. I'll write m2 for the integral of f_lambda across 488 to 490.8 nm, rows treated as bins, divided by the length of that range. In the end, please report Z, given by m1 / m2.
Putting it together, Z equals 1.00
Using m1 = 7.935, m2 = 7.95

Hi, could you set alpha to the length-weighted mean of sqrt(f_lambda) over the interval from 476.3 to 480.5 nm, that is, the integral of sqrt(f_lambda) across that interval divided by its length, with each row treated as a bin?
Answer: 2.82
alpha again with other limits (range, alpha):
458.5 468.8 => 2.78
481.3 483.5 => 2.84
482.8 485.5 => 2.82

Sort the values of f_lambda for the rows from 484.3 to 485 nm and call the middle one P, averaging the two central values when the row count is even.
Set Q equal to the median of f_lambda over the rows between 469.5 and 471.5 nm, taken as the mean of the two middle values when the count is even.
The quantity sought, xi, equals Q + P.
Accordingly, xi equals 15.4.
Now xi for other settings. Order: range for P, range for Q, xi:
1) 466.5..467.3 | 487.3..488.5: 14.5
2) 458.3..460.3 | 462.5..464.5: 15.6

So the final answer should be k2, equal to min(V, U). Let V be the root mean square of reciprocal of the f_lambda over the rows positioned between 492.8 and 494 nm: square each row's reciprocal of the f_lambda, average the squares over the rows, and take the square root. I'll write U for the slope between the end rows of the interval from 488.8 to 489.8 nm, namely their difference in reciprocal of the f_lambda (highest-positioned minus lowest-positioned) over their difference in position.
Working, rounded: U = -0.013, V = 0.126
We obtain -0.013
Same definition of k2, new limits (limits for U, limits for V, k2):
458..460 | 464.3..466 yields 0.007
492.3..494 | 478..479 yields -0.002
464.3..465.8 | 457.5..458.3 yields 0.002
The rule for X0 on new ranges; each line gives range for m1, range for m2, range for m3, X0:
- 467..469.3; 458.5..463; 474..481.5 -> -1.95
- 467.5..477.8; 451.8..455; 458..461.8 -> -1.85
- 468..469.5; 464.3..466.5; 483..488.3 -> -1.87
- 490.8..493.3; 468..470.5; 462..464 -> -1.95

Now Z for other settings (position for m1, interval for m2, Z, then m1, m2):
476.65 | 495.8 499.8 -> 1.01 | 8.02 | 7.92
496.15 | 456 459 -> 1.13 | 8.639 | 7.64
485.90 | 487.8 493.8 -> 1.13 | 8.76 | 7.78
